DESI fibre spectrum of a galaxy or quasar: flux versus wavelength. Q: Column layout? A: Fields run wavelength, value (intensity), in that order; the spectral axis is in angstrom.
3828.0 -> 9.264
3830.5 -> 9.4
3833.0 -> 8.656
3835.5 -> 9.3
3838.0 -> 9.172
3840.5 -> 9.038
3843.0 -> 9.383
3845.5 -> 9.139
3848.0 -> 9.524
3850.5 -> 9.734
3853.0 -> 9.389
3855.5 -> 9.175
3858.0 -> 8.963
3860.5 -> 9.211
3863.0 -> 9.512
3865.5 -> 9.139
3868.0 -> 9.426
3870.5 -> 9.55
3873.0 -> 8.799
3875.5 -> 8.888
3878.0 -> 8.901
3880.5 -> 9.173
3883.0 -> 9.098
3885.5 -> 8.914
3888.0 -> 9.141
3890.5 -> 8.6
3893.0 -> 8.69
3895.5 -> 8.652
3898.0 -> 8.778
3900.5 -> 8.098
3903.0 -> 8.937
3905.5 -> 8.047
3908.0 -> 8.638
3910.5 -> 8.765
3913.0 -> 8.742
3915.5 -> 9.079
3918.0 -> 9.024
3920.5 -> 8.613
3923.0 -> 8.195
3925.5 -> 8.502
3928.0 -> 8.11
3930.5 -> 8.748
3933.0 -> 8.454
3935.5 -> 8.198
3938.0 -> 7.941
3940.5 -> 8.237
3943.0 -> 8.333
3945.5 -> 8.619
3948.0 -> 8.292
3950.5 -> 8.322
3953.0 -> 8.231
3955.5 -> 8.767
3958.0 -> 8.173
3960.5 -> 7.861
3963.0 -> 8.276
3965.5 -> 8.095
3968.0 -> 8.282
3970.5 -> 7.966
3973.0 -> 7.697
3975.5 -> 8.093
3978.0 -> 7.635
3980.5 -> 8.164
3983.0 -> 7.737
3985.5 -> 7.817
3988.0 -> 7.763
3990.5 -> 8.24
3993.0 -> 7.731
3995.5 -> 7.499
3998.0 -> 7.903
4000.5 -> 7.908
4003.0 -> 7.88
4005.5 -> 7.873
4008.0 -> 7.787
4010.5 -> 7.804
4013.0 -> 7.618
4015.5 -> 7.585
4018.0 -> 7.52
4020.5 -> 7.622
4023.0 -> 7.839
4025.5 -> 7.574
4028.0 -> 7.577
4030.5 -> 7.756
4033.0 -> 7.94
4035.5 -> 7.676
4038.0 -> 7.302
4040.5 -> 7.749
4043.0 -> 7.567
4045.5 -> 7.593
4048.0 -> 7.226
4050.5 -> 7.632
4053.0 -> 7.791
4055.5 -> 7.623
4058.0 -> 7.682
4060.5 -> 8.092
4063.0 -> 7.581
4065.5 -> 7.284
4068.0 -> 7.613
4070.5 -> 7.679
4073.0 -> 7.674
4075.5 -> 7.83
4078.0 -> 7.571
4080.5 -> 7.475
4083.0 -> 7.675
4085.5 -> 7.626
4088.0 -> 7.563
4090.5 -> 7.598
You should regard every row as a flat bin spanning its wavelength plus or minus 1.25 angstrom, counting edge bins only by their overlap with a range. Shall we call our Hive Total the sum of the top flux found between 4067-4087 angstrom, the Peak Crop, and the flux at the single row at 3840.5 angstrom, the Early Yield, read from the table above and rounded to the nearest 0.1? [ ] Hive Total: 16.9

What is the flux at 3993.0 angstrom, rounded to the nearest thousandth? 7.731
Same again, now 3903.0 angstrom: 8.937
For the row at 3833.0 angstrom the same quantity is 8.656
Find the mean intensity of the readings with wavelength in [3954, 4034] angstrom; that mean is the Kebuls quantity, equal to 7.9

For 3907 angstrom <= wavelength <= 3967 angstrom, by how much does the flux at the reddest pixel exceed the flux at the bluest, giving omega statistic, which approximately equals -0.5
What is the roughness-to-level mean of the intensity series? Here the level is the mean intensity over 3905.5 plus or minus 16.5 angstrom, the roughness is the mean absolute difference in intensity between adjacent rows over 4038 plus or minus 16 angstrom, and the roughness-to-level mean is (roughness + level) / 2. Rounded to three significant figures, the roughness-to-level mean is 4.45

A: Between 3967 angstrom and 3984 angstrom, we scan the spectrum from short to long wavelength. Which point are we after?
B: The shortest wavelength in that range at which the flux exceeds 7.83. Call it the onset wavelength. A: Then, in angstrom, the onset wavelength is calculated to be 3968.0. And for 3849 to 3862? 3850.5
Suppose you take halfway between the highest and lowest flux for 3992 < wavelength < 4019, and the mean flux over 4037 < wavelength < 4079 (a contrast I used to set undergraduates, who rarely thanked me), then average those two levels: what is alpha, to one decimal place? 7.7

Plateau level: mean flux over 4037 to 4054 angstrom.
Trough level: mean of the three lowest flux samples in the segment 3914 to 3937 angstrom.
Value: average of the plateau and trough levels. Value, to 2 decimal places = 7.86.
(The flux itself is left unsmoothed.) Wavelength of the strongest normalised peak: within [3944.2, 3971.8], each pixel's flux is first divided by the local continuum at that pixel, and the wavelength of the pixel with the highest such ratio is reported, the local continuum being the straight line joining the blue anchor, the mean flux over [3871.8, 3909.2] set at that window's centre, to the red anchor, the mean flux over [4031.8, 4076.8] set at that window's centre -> 3955.5 angstrom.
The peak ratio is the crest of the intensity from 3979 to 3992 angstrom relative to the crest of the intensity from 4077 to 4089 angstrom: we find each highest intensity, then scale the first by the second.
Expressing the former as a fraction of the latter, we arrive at 1.07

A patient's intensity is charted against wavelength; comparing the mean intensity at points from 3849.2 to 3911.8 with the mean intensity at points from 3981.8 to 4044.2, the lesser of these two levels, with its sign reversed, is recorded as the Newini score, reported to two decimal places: -7.73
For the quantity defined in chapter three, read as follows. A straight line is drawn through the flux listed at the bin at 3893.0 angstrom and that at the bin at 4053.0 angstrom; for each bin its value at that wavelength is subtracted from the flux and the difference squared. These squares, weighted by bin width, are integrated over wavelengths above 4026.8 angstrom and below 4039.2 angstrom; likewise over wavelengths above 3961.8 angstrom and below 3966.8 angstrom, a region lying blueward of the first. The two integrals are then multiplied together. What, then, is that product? 0.12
